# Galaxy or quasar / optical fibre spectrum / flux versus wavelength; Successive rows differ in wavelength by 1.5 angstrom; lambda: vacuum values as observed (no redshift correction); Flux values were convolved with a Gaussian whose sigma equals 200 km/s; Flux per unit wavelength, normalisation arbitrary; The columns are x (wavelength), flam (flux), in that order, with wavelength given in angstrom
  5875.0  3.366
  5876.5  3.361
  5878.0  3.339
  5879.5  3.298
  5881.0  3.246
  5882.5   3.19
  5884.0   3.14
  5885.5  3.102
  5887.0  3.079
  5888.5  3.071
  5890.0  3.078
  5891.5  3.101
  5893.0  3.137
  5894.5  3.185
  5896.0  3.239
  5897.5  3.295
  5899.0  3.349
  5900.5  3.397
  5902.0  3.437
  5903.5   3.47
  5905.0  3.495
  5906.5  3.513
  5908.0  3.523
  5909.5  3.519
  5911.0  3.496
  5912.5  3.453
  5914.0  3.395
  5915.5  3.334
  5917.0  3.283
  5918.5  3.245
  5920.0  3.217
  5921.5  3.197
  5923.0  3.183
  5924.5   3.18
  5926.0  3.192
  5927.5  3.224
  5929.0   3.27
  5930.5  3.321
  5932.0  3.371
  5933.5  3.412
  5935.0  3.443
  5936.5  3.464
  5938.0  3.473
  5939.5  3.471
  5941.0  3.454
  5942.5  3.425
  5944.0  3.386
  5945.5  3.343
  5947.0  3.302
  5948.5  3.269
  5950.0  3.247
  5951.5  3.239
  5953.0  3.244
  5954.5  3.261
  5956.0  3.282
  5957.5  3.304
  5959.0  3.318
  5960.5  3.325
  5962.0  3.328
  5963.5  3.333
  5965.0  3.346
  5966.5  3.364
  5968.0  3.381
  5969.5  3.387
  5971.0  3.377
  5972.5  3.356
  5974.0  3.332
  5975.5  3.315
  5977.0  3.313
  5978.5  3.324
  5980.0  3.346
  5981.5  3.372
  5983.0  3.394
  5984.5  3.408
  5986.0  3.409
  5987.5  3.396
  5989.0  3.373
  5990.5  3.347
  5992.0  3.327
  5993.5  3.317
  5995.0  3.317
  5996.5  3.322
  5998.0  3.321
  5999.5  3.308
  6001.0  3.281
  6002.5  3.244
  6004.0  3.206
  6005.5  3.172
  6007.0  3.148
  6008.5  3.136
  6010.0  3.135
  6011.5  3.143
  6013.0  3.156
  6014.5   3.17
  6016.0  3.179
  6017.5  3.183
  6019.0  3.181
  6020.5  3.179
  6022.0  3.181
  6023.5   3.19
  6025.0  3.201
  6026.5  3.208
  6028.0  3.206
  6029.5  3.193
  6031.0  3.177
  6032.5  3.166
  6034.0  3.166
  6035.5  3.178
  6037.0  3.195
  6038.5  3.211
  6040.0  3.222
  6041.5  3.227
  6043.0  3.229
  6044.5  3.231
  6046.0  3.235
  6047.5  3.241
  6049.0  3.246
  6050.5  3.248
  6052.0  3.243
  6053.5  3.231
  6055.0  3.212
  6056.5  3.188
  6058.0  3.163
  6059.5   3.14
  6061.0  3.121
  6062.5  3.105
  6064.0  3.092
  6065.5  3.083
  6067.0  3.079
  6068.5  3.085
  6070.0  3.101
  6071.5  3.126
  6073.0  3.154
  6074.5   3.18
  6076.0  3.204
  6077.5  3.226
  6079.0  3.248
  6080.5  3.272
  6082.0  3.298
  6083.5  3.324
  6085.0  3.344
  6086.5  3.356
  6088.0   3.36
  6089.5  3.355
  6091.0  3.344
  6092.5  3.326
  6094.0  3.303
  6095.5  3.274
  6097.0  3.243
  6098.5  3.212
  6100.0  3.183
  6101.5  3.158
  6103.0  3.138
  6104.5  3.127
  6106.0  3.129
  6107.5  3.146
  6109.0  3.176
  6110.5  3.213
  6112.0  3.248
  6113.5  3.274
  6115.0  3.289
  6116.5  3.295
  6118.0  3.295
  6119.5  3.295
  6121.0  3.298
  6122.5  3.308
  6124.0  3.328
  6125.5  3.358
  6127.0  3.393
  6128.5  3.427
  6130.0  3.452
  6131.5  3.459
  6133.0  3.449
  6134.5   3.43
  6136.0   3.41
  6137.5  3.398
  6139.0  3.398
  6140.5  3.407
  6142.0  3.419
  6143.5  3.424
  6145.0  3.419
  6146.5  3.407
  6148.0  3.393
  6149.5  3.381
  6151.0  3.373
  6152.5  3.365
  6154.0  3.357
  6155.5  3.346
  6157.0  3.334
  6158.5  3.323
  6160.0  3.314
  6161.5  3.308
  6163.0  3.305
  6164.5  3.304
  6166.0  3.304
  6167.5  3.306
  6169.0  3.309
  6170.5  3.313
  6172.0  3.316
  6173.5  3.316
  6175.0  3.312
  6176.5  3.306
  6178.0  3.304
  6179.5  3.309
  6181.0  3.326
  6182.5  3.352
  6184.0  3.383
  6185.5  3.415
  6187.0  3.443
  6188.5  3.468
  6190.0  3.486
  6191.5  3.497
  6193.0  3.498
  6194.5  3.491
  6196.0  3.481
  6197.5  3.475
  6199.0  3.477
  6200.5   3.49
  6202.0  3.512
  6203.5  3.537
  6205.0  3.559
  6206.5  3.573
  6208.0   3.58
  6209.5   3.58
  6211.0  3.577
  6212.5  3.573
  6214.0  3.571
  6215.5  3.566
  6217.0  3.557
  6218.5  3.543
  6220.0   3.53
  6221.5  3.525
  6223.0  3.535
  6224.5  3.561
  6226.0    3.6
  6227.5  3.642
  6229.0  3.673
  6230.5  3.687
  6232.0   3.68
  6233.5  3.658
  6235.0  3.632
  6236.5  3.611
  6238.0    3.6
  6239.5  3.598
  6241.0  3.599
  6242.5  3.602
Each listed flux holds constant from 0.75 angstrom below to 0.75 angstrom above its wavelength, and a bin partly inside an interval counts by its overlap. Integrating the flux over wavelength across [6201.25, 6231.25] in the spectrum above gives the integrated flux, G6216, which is 107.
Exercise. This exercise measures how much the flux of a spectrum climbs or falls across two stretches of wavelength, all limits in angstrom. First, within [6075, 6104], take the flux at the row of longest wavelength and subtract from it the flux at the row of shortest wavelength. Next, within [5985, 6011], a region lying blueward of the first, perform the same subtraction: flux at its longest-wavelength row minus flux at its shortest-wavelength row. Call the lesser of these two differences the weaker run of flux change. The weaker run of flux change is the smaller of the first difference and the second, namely -0.27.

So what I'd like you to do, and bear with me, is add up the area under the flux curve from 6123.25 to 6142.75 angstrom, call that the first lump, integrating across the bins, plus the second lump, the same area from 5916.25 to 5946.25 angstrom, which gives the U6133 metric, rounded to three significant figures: 166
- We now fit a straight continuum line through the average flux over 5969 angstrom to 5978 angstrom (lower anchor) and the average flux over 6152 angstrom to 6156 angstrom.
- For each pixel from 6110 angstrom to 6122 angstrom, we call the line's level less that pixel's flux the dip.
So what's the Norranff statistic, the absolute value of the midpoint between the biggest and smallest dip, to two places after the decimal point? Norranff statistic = 0.10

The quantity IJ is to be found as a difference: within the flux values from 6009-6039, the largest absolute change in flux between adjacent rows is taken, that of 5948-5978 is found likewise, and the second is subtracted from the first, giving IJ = -0.007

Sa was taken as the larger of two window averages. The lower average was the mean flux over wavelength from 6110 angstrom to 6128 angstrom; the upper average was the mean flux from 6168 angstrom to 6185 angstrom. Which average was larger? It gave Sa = 3.32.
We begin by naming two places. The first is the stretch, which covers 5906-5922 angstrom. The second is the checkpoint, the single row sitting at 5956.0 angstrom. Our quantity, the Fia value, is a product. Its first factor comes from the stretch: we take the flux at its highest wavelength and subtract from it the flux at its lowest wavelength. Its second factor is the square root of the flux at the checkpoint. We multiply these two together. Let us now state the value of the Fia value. -0.57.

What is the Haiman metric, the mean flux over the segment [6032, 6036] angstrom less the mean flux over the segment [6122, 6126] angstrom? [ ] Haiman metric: -0.16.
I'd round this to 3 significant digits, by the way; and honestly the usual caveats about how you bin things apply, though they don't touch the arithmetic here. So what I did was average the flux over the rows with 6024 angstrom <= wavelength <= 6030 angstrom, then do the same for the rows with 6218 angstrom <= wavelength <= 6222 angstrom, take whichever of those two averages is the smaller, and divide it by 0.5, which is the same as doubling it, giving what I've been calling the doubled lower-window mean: 6.40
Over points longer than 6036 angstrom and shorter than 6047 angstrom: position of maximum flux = 6046.0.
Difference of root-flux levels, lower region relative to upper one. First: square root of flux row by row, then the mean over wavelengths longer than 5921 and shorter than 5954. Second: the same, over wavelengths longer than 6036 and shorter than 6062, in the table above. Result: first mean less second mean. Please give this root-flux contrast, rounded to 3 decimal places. 0.031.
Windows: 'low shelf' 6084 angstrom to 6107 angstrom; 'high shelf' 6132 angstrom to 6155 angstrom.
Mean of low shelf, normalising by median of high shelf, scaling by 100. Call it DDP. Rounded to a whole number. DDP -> 96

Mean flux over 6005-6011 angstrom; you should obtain 3.15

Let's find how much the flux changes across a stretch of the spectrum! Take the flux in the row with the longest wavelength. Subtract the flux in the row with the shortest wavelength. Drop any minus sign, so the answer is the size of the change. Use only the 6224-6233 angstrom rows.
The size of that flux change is 0.12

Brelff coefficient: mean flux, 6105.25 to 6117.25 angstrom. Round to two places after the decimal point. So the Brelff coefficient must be 3.22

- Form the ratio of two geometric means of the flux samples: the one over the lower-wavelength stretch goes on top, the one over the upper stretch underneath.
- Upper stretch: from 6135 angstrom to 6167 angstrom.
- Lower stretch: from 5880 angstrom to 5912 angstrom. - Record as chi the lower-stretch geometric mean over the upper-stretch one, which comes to 0.98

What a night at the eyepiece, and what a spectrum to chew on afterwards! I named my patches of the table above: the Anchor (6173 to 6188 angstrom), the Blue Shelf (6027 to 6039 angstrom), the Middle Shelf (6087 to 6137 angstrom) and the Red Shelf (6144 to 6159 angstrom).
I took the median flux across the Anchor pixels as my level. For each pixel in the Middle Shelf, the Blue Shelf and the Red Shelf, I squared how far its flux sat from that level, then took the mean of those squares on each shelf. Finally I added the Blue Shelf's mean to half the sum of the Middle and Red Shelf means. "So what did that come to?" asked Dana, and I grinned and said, 0.025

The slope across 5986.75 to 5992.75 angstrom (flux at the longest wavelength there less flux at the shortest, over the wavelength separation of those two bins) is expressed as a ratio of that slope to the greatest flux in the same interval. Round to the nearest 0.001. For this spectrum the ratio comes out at -0.005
